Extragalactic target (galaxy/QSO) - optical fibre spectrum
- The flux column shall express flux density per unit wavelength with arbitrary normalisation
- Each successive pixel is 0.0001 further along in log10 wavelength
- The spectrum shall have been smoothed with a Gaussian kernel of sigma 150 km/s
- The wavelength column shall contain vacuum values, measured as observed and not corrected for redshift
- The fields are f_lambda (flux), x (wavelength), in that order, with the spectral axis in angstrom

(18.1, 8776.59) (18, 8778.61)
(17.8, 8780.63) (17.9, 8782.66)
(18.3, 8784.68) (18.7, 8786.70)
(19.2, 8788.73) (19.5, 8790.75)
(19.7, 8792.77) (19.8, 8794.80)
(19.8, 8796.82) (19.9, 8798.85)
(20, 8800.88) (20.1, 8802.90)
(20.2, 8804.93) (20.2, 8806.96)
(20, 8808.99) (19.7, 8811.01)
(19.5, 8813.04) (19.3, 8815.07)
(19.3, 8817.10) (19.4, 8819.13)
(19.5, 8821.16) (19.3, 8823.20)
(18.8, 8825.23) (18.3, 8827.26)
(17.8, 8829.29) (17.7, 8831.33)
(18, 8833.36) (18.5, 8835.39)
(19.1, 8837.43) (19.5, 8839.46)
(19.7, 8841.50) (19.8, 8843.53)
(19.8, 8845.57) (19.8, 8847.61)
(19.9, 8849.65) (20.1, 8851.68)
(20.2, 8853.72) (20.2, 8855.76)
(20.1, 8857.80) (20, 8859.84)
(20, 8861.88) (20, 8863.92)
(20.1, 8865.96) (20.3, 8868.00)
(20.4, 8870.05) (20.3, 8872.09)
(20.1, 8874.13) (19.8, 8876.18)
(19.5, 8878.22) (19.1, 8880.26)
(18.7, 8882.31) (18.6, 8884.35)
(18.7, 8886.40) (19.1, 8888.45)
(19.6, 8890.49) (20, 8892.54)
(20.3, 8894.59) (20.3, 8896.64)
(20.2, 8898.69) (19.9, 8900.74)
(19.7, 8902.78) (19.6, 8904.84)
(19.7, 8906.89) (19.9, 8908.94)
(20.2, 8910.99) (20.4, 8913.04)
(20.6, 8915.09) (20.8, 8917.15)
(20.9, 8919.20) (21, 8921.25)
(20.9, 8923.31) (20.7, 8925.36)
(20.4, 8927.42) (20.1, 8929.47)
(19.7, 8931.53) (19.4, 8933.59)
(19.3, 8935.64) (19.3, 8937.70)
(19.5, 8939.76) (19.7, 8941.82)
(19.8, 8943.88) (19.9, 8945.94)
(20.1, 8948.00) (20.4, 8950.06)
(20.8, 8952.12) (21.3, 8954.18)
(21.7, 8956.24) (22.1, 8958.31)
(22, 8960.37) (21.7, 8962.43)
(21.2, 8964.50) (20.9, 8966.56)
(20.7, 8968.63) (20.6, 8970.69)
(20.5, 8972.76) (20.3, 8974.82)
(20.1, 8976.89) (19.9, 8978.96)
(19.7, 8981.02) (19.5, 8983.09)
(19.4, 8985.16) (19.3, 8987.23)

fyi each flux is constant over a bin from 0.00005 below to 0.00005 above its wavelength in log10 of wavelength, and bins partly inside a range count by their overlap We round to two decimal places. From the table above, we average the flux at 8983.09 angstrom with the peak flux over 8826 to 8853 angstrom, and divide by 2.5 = 7.92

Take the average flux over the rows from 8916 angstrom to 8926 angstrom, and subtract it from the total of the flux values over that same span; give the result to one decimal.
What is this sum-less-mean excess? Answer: 83.4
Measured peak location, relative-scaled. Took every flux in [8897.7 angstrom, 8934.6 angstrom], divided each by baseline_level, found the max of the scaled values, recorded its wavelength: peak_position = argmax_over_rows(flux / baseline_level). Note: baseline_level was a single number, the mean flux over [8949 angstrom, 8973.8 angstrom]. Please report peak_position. 8921.25 angstrom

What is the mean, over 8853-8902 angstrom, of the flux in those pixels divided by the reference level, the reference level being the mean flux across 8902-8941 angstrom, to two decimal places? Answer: 0.99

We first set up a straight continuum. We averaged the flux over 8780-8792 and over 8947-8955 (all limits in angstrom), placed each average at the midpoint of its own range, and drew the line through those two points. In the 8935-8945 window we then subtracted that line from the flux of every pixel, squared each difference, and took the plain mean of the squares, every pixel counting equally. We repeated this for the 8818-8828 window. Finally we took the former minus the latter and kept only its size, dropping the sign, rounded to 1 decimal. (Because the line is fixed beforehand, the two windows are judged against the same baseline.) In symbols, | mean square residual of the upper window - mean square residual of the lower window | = 0.8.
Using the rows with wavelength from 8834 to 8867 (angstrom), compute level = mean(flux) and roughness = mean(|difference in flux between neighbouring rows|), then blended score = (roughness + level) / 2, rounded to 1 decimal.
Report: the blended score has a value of 10.0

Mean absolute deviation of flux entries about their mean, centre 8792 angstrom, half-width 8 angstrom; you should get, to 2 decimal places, 0.47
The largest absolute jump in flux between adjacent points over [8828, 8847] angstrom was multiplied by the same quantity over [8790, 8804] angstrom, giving 0.12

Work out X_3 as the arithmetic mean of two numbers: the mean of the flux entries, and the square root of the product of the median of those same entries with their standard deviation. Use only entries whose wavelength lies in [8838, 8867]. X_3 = 11.0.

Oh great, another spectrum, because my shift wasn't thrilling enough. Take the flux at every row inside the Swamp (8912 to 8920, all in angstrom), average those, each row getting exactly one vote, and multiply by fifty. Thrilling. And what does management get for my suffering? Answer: 1034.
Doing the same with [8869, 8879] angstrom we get 1001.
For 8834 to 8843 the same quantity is 960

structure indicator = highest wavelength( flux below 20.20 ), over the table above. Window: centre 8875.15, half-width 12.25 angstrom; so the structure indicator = 8886.40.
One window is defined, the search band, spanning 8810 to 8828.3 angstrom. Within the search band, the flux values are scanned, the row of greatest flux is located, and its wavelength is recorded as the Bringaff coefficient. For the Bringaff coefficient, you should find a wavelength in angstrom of 8811.01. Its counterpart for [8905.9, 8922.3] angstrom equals 8921.25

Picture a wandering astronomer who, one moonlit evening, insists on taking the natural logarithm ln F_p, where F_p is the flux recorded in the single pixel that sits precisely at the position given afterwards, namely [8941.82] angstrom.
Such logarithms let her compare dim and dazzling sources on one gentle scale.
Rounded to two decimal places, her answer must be 2.98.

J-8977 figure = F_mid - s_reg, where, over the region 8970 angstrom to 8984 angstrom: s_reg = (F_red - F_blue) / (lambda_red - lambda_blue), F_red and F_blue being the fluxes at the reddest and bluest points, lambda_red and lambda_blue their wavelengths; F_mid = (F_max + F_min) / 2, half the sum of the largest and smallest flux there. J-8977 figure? 20.1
